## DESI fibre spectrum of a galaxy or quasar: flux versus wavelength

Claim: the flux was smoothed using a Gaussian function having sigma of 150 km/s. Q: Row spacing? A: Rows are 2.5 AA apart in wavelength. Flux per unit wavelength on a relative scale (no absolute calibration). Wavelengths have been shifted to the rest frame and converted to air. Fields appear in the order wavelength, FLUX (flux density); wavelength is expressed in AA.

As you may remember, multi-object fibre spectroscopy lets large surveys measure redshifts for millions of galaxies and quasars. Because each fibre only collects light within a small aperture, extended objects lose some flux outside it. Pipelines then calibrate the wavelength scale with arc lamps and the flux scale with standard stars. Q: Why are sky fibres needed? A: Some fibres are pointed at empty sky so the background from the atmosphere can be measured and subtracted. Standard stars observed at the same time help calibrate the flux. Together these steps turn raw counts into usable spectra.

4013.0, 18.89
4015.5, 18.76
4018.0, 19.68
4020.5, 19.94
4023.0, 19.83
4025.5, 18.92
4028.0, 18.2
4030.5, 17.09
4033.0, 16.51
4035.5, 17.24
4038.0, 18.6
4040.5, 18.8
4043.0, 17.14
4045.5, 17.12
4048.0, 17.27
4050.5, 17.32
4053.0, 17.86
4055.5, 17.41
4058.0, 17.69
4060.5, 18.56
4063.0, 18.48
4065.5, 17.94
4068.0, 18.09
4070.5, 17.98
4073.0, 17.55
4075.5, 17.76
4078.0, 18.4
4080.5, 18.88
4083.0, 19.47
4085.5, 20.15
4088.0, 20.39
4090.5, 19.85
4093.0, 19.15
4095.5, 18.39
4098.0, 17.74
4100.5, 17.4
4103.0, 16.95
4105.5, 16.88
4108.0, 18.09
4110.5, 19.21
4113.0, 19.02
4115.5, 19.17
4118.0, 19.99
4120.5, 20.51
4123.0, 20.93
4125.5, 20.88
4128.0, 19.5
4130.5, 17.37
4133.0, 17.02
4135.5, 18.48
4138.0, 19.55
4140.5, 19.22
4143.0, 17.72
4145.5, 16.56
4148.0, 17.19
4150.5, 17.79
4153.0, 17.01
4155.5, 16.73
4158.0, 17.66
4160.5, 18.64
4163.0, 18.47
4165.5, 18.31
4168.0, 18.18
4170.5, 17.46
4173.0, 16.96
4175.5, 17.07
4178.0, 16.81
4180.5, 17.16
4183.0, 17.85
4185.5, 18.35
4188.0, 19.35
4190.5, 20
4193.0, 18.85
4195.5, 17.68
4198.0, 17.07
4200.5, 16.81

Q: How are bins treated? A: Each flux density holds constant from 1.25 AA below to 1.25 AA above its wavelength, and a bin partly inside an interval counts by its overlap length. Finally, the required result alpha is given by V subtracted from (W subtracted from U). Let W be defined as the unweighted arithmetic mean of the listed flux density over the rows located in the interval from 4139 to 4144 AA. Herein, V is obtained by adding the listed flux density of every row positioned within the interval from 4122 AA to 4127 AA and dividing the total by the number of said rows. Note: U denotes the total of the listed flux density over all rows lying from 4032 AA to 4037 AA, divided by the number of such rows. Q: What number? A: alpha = -22.5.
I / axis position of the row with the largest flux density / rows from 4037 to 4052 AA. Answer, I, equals 4040.5 AA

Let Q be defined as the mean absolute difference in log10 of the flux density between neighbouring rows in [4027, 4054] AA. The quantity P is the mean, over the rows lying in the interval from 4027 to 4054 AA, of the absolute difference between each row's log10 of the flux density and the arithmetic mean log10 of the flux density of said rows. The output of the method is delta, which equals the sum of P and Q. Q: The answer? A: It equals 0.030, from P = 0.0143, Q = 0.016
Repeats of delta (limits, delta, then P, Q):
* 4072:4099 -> 0.032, 0.0192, 0.013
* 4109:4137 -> 0.039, 0.0222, 0.017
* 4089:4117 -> 0.034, 0.0203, 0.013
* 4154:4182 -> 0.026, 0.0149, 0.011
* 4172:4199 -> 0.036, 0.0211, 0.015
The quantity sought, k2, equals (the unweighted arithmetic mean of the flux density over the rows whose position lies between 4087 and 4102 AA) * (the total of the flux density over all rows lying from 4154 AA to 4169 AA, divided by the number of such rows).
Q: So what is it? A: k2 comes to 339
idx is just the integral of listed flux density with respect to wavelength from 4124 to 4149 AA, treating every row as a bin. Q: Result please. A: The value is 460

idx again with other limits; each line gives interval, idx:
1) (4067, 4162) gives 1758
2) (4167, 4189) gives 389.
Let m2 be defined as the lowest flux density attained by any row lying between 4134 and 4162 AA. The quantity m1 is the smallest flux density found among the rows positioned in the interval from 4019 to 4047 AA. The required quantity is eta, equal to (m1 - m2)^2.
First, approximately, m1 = 16.51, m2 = 16.56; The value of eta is 0.00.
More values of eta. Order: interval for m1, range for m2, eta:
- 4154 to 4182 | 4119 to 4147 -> 0.03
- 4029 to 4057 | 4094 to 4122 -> 0.14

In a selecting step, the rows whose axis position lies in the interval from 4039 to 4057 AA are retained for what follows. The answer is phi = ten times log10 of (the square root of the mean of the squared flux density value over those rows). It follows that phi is 12.4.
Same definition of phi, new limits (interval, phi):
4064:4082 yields 12.6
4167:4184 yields 12.4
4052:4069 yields 12.6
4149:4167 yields 12.5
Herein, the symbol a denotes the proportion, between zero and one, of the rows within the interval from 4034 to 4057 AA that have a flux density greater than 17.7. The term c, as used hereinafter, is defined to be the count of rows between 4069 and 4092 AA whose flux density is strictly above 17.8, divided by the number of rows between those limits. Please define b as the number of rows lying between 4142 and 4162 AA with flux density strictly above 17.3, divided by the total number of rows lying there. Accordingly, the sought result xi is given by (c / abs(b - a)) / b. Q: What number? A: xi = 9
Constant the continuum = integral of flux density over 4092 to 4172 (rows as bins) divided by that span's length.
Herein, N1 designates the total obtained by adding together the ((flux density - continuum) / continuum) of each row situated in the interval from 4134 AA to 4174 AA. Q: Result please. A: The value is -0.41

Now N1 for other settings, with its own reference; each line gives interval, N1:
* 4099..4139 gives 0.41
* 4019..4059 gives -0.36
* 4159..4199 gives -0.29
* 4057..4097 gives 0.29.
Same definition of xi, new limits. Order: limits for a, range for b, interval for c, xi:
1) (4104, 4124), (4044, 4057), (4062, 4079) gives 4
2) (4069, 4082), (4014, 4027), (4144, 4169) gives 2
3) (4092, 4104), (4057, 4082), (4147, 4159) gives 0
